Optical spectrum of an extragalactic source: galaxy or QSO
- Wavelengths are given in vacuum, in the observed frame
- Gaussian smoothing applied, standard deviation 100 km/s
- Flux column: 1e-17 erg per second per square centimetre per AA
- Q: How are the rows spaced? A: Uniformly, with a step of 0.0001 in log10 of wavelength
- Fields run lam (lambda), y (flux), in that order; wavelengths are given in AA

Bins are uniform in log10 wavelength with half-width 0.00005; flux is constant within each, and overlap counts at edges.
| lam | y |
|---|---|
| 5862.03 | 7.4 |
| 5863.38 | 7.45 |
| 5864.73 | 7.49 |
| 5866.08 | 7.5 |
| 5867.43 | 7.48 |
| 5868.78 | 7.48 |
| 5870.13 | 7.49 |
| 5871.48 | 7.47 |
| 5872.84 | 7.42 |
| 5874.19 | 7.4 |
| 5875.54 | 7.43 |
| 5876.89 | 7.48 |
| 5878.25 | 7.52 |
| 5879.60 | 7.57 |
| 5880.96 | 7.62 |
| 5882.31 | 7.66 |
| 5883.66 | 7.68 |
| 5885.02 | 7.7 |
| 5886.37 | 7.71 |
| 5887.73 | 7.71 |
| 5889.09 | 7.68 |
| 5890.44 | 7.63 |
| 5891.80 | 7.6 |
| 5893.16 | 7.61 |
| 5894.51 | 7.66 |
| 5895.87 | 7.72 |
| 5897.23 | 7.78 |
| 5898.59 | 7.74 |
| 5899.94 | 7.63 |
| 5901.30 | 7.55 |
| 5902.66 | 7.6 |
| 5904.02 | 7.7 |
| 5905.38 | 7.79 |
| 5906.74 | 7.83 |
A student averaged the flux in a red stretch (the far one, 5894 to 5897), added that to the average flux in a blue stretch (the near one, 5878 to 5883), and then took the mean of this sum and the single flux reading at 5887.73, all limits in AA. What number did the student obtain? 11.5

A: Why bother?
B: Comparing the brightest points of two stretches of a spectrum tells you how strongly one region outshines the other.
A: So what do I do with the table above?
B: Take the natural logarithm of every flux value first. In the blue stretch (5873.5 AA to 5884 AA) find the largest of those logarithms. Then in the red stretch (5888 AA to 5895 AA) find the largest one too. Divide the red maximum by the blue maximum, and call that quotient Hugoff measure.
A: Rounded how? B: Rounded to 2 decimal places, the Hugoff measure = 1.00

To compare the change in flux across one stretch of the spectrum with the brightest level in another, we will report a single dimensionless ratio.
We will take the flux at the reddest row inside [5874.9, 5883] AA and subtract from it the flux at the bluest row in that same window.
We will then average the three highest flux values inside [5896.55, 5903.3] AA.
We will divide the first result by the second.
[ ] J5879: 0.030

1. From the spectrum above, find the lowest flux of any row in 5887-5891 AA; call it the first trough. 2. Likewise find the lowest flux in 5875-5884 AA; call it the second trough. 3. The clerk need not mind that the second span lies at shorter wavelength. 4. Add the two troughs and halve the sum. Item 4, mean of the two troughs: 7.53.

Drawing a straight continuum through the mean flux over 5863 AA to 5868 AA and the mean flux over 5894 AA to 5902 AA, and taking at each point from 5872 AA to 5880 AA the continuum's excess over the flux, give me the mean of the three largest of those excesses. 0.12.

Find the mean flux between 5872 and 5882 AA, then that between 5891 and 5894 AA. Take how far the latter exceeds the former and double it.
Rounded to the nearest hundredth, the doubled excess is 0.23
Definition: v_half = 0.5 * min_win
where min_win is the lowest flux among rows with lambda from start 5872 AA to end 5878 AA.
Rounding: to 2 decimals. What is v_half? 3.70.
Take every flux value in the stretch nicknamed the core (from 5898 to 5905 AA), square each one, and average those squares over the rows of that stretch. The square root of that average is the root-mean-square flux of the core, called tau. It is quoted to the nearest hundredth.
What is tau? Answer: 7.64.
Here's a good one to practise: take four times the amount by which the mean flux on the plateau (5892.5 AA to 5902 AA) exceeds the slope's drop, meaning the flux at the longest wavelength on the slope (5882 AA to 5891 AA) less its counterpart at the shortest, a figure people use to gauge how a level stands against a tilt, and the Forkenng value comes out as 30.8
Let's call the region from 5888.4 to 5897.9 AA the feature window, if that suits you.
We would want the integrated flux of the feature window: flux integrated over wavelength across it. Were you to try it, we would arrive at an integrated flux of 72.8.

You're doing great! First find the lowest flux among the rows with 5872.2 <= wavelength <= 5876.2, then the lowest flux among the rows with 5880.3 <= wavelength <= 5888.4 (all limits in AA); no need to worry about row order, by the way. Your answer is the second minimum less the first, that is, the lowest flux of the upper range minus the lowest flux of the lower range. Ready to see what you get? 0.22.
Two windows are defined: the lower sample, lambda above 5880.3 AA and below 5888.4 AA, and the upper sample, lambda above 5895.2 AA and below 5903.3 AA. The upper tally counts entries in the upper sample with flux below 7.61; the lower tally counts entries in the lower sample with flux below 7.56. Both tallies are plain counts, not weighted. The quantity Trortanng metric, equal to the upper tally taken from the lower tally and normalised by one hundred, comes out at -0.02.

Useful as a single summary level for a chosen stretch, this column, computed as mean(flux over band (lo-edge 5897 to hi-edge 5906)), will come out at 7.68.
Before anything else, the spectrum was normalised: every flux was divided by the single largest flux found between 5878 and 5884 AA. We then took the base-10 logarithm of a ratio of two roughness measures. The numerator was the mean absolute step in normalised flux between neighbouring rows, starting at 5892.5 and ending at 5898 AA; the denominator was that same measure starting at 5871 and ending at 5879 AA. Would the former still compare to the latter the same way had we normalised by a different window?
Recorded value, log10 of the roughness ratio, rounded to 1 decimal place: 0.2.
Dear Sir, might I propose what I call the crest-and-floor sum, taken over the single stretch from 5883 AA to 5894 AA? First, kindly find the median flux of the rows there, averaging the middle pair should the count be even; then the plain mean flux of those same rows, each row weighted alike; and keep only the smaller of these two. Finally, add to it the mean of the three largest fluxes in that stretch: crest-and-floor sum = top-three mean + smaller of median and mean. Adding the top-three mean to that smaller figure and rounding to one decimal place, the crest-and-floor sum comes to 15.4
